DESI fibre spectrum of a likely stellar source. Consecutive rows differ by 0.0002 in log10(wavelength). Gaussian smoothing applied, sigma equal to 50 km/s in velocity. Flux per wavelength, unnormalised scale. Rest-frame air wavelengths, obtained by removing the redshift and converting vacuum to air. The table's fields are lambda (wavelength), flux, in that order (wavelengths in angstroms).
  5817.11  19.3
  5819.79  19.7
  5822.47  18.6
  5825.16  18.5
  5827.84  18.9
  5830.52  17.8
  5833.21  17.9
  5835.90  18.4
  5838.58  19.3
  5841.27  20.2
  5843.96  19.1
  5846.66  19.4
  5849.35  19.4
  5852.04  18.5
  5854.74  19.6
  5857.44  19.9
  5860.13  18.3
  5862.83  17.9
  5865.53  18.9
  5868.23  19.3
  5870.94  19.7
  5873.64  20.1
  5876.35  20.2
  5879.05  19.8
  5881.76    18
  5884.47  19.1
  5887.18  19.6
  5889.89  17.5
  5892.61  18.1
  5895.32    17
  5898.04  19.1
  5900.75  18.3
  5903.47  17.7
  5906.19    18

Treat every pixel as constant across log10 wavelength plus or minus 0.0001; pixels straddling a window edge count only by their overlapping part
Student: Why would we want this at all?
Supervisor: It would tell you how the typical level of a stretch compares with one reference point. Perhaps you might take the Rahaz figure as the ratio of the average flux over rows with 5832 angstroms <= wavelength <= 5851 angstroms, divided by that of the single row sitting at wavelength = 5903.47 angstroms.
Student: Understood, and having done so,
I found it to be 1.08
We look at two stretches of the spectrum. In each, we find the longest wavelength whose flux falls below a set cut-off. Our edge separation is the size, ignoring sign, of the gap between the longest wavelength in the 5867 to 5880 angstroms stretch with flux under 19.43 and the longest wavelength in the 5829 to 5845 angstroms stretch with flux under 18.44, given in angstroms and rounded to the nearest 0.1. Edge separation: 32.3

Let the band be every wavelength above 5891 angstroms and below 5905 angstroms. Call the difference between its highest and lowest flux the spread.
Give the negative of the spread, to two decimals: -2.10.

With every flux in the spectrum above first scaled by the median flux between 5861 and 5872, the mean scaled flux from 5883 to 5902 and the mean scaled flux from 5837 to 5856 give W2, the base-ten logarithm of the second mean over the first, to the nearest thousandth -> 0.022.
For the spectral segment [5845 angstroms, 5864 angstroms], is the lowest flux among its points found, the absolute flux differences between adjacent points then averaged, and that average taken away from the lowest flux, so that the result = 17.2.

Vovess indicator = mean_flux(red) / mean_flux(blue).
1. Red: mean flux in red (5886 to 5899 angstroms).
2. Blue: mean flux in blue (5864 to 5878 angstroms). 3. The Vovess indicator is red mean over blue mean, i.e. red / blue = 0.93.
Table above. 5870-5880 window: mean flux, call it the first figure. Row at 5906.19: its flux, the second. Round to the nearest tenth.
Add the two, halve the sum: 19.0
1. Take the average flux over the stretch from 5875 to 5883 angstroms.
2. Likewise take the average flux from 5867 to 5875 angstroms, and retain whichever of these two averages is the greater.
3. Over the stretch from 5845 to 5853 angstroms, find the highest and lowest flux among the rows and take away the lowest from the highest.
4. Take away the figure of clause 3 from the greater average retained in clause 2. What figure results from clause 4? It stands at 18.8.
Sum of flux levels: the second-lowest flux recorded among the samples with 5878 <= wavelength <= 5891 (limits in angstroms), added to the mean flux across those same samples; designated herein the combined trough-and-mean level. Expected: 36.8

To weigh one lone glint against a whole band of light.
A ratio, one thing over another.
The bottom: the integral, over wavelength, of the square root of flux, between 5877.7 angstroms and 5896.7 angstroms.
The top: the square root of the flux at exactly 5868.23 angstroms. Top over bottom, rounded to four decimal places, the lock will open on 0.0539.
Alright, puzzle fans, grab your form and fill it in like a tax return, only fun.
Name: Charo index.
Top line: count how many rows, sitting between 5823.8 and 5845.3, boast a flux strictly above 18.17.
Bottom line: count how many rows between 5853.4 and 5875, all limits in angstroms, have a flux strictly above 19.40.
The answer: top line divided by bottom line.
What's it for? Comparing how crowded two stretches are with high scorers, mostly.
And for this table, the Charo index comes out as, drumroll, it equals 1.5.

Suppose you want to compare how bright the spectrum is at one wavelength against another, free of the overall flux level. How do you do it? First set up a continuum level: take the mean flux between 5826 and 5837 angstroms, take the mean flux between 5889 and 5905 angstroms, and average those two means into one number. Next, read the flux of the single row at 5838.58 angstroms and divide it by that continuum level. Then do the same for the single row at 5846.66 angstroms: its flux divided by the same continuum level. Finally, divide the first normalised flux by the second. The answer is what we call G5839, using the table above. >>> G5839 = 0.99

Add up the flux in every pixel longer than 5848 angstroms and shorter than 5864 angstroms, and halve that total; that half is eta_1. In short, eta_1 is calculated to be 56.8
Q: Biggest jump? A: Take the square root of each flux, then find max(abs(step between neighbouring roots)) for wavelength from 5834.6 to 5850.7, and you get 0.12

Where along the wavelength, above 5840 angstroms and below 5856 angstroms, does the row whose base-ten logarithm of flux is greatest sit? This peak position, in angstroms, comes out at 5841.27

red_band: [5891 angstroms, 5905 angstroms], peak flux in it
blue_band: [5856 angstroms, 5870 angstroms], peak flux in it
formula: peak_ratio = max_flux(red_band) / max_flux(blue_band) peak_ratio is 0.96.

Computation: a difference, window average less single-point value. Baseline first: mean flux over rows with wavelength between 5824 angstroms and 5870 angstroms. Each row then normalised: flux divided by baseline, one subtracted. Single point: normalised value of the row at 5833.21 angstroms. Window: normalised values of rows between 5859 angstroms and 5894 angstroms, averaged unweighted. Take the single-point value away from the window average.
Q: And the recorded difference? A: 0.056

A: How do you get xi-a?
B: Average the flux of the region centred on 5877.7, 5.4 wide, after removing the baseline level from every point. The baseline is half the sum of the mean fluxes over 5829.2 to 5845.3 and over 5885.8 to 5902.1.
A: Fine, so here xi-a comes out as 1.5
